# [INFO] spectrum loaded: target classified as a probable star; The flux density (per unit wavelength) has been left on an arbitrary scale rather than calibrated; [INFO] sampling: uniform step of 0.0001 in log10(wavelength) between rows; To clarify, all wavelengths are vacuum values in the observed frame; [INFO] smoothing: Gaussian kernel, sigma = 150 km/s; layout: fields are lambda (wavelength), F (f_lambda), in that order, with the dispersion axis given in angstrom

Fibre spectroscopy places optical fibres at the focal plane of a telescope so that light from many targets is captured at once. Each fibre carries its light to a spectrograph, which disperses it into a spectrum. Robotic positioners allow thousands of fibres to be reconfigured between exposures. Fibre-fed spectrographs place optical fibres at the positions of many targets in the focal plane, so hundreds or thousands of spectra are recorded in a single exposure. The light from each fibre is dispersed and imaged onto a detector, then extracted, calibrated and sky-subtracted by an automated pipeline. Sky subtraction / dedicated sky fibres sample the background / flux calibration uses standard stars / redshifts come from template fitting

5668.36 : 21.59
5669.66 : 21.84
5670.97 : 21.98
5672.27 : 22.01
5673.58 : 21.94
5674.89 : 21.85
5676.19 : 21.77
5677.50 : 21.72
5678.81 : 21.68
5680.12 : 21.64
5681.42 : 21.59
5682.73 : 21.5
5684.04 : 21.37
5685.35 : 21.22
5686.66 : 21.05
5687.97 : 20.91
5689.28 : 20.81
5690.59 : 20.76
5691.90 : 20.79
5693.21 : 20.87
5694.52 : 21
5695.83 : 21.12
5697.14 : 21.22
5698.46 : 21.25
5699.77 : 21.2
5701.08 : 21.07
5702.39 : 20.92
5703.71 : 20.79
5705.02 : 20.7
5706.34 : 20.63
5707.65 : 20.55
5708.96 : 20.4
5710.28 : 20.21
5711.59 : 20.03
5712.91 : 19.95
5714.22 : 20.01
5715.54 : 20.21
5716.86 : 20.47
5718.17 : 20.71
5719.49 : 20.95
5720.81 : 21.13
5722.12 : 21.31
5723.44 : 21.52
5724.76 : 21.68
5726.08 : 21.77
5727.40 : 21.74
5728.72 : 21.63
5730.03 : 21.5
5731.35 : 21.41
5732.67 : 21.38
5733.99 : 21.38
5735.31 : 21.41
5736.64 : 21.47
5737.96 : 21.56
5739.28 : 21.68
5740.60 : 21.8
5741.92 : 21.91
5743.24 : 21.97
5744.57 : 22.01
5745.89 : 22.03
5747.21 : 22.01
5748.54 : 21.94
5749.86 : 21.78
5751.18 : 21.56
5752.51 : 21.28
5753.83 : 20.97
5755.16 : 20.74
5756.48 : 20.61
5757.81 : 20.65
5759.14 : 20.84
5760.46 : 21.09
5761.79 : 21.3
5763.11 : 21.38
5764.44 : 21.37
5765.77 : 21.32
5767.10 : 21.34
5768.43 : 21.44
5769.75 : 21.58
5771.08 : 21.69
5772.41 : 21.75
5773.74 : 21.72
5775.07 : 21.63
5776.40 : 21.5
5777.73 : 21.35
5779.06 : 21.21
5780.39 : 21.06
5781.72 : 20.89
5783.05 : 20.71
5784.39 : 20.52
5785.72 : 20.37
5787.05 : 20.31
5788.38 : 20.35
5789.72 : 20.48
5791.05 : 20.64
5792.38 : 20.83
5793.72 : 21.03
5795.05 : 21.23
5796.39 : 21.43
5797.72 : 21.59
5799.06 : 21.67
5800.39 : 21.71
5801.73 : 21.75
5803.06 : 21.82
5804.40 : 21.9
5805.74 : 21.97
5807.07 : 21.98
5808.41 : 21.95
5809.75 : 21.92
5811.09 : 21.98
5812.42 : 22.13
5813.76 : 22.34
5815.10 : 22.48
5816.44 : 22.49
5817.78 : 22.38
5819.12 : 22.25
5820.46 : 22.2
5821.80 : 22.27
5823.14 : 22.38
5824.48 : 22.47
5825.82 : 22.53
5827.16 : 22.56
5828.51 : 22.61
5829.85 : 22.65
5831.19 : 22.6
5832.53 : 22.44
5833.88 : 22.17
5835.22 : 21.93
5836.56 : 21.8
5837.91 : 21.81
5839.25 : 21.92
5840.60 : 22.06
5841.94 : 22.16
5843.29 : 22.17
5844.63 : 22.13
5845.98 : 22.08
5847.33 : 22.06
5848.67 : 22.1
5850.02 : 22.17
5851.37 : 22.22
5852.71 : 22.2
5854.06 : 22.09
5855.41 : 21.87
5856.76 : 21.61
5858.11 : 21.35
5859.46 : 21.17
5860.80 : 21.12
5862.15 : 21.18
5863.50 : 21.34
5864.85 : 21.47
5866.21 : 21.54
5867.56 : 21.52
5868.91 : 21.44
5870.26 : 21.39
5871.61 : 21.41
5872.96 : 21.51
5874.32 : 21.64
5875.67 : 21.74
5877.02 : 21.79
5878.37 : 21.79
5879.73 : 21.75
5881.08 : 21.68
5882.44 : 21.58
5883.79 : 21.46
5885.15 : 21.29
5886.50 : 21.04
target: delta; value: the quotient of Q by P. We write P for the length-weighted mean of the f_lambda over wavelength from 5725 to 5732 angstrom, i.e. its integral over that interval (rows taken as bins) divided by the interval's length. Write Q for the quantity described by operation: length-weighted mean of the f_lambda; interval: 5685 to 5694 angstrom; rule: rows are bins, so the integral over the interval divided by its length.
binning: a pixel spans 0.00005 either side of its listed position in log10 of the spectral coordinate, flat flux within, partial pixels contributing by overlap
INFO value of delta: 0.97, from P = 21.6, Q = 20.9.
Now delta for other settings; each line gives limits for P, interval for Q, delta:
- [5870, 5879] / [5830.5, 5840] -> 1.02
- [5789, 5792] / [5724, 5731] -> 1.05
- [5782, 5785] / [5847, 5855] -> 1.07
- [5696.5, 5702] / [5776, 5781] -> 1.01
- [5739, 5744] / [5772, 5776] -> 0.99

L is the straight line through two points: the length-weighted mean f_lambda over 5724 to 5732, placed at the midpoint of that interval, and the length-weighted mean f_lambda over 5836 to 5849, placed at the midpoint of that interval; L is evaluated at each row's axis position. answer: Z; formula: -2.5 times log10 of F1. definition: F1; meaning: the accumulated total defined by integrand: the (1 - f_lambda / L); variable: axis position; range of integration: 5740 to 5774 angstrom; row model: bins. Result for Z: 0.9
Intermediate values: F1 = 0.4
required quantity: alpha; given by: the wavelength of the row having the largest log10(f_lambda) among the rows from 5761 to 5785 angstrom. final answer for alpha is 5772.41 angstrom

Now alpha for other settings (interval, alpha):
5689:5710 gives 5698.46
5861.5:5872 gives 5866.21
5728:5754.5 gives 5745.89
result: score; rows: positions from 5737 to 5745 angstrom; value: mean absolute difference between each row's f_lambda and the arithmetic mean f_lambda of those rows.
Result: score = 0.14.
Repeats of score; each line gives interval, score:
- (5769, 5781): 0.19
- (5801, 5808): 0.08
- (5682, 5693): 0.23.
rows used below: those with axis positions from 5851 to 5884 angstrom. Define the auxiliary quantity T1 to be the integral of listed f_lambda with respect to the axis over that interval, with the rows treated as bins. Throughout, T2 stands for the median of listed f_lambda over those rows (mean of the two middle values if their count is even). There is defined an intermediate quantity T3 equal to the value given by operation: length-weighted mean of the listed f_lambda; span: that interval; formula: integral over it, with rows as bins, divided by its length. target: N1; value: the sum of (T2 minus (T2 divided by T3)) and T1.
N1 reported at 733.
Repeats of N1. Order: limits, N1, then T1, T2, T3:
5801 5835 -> 778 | 756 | 22.3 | 22.2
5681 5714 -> 708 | 688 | 20.9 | 20.9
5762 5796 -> 738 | 718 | 21.2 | 21.1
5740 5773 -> 728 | 708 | 21.4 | 21.5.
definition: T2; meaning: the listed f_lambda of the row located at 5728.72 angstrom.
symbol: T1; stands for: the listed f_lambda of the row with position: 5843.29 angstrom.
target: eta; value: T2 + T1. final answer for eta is 43.8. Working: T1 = 22.17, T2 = 21.63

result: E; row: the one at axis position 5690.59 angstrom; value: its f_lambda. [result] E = 20.76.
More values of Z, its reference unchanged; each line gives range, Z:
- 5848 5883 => 0.3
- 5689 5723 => -0.3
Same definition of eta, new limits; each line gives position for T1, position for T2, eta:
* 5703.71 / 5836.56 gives 42.6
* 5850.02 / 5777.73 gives 43.5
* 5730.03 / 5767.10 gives 42.8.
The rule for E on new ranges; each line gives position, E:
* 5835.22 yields 21.93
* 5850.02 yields 22.17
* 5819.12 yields 22.25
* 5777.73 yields 21.35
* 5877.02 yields 21.79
